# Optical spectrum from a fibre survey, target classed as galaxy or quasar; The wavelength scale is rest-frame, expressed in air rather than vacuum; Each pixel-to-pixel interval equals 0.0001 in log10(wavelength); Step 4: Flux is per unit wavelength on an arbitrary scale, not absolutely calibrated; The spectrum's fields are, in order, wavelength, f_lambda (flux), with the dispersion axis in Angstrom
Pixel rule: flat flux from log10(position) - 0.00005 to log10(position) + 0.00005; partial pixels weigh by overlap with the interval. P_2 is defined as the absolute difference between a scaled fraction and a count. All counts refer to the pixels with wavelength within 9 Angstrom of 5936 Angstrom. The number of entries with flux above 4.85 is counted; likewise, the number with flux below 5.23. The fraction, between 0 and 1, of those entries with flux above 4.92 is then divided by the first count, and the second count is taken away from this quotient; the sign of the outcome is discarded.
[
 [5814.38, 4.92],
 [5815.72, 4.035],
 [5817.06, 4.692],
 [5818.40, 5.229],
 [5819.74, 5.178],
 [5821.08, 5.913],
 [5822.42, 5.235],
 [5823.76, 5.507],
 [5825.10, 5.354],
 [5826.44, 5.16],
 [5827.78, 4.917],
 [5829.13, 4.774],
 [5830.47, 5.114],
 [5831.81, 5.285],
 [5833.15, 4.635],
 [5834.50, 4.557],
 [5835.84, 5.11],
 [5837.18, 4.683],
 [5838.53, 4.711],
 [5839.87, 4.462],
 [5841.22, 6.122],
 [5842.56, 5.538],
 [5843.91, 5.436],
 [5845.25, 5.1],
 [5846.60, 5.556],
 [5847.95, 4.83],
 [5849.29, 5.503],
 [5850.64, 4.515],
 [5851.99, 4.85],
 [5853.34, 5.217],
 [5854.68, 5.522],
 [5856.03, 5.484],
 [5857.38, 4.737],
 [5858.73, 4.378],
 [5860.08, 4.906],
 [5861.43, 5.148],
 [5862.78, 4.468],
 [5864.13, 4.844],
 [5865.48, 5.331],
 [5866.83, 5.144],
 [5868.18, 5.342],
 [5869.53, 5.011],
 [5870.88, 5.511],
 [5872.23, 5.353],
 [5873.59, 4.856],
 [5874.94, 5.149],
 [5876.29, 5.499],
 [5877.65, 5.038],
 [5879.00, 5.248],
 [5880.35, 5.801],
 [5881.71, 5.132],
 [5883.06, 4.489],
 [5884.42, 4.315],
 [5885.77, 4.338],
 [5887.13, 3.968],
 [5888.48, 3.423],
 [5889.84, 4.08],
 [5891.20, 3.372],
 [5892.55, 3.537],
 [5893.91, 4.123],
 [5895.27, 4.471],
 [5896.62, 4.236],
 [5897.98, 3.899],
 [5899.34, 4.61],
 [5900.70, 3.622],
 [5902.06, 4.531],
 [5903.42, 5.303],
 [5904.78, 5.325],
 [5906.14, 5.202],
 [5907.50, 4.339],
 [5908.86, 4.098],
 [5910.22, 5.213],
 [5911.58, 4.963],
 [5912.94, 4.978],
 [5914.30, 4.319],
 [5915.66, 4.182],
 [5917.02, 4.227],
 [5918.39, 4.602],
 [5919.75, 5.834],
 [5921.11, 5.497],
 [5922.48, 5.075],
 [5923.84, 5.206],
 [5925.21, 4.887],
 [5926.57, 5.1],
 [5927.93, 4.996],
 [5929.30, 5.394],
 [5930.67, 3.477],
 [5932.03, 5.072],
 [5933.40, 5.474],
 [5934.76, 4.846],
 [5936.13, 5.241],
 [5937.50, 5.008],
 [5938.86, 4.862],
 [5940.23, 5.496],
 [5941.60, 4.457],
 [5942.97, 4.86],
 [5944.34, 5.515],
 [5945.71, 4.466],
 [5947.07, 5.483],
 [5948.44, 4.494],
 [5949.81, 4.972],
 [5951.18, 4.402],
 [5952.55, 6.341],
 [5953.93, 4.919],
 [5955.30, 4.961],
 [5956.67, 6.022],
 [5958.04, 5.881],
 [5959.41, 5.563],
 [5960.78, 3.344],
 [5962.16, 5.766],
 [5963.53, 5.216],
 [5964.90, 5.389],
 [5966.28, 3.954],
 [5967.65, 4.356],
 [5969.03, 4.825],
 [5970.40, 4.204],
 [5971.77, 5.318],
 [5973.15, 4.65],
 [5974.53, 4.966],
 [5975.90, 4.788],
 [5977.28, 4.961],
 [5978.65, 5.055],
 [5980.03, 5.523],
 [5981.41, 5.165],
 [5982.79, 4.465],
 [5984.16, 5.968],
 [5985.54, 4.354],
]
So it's 7.9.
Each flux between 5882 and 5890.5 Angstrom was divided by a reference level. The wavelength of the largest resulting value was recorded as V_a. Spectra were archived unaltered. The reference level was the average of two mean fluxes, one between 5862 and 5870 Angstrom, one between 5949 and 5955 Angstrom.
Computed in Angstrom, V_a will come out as 5883.06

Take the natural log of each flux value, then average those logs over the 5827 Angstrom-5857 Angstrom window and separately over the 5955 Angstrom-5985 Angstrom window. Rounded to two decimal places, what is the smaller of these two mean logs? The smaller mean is 1.60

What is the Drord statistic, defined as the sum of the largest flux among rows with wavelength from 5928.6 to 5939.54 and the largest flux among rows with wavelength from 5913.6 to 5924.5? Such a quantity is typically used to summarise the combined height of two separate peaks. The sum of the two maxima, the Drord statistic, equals 11.3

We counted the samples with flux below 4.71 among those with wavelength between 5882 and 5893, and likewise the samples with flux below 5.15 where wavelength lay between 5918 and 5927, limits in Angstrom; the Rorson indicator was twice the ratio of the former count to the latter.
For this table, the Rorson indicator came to 4.0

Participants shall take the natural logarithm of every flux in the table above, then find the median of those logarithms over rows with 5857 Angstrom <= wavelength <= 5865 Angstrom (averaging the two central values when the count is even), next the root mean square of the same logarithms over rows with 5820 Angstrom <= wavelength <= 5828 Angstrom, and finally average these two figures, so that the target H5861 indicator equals 1.62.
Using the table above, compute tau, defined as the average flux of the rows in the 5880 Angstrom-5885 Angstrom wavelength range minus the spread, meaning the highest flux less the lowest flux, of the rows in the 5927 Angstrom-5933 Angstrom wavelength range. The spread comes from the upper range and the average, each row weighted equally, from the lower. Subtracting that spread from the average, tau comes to 3.0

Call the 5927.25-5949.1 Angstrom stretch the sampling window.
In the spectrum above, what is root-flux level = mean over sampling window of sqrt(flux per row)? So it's 2.22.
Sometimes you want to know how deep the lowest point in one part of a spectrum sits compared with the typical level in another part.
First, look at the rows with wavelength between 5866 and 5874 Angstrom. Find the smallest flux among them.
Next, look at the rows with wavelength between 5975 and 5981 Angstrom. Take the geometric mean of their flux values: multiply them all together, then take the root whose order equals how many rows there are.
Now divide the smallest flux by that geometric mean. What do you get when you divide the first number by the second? 0.957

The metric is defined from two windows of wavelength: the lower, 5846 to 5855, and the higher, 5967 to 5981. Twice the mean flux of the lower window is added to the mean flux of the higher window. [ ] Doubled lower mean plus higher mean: 15.1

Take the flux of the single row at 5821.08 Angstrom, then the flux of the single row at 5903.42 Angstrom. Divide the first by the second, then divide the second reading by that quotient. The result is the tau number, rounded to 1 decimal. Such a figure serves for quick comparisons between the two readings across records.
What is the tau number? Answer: 4.8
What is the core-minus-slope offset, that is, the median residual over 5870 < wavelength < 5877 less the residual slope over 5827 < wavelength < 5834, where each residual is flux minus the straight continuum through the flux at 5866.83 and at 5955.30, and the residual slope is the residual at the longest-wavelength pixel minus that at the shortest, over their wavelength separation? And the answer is 0.3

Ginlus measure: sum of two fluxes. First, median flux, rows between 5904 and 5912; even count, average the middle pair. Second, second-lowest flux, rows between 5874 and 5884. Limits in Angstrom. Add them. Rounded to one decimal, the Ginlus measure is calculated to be 10.1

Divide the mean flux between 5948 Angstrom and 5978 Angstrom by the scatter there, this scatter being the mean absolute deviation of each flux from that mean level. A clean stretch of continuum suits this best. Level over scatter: 9.5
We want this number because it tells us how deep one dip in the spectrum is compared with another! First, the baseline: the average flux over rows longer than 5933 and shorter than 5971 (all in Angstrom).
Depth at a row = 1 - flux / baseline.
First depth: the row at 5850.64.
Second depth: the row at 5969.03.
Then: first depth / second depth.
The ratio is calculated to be 2.7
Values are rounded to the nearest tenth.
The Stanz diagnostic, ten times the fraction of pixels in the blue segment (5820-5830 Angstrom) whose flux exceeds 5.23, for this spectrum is 5.7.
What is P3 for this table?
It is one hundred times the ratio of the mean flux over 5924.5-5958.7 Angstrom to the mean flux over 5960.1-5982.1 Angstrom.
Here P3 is 105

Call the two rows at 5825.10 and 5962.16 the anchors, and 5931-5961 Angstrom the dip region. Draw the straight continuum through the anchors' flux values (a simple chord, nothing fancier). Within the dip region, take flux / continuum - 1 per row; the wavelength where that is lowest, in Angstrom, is 5960.78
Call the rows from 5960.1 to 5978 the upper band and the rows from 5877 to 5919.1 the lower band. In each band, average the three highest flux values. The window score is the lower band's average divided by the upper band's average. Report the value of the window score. 1.00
